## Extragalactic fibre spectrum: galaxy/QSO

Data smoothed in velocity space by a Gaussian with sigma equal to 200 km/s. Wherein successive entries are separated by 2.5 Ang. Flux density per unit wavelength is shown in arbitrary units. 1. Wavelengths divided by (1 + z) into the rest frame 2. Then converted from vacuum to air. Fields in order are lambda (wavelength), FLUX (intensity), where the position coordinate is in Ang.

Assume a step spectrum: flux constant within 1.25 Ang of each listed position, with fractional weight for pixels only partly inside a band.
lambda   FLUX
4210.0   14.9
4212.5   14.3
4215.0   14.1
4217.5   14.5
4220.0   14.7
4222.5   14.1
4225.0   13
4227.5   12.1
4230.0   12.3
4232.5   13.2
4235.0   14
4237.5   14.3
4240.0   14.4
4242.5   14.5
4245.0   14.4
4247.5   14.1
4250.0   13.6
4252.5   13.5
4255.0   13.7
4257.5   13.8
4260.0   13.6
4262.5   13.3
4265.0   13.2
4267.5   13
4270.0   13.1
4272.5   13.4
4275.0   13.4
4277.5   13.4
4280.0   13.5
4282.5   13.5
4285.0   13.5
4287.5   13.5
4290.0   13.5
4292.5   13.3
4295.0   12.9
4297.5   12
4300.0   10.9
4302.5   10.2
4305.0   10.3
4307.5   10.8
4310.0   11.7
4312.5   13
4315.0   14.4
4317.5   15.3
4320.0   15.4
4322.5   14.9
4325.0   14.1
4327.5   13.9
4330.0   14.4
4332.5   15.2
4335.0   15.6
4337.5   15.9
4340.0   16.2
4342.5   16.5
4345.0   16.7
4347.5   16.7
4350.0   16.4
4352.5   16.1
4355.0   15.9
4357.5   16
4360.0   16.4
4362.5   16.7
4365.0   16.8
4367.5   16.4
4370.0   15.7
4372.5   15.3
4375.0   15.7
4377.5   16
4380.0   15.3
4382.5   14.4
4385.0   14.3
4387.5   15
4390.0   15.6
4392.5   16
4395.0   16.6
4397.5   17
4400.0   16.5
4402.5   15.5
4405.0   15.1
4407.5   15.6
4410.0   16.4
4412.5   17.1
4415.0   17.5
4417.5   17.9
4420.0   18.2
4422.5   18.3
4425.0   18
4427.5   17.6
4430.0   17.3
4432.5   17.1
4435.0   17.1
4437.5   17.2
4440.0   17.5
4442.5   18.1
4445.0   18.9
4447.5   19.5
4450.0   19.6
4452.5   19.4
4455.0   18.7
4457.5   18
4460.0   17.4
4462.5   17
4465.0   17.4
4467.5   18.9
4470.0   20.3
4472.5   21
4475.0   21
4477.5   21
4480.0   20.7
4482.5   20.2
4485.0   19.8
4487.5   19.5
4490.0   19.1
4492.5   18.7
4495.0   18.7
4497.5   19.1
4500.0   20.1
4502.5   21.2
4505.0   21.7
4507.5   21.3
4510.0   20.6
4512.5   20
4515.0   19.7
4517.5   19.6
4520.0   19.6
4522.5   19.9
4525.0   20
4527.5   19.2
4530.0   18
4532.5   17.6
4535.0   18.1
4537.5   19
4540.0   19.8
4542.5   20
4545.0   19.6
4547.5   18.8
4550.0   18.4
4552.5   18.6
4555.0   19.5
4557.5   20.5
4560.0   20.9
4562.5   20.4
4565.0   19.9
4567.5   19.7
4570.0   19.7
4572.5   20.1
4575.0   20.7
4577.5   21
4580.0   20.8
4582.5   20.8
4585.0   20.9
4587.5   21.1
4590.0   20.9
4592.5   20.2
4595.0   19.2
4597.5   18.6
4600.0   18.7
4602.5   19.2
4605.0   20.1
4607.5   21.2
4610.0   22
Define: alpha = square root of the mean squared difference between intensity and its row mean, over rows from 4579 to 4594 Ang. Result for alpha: 0.28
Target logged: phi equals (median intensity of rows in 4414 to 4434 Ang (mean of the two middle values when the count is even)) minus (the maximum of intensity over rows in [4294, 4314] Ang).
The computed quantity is 5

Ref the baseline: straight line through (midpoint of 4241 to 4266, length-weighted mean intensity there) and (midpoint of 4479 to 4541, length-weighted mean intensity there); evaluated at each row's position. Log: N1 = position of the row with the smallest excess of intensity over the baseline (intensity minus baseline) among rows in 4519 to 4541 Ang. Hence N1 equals 4532.5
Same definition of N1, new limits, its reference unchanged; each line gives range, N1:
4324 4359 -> 4327.5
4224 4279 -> 4267.5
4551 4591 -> 4552.5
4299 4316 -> 4302.5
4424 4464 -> 4462.5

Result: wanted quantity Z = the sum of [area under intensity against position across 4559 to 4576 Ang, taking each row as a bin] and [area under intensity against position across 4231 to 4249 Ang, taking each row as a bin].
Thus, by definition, 597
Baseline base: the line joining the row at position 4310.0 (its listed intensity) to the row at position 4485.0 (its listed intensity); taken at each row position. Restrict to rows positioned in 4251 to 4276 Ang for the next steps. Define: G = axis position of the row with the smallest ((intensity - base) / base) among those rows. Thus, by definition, 4275.0 Ang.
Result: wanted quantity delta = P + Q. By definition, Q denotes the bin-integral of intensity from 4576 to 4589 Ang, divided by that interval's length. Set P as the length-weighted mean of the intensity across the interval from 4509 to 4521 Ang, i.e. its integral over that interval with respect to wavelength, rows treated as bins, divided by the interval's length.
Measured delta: 40.8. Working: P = 20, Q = 20.9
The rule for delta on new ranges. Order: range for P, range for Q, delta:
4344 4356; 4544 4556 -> 35.3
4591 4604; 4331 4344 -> 35.1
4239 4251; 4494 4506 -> 34.4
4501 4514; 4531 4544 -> 39.8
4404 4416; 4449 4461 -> 35.0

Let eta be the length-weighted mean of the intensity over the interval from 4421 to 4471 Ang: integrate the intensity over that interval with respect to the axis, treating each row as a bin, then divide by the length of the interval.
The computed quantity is 18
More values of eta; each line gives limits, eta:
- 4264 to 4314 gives 13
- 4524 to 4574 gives 19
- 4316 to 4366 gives 16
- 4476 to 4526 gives 20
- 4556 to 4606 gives 20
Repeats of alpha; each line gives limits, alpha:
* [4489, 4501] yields 0.51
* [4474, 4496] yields 0.87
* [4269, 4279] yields 0.13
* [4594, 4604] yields 0.28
